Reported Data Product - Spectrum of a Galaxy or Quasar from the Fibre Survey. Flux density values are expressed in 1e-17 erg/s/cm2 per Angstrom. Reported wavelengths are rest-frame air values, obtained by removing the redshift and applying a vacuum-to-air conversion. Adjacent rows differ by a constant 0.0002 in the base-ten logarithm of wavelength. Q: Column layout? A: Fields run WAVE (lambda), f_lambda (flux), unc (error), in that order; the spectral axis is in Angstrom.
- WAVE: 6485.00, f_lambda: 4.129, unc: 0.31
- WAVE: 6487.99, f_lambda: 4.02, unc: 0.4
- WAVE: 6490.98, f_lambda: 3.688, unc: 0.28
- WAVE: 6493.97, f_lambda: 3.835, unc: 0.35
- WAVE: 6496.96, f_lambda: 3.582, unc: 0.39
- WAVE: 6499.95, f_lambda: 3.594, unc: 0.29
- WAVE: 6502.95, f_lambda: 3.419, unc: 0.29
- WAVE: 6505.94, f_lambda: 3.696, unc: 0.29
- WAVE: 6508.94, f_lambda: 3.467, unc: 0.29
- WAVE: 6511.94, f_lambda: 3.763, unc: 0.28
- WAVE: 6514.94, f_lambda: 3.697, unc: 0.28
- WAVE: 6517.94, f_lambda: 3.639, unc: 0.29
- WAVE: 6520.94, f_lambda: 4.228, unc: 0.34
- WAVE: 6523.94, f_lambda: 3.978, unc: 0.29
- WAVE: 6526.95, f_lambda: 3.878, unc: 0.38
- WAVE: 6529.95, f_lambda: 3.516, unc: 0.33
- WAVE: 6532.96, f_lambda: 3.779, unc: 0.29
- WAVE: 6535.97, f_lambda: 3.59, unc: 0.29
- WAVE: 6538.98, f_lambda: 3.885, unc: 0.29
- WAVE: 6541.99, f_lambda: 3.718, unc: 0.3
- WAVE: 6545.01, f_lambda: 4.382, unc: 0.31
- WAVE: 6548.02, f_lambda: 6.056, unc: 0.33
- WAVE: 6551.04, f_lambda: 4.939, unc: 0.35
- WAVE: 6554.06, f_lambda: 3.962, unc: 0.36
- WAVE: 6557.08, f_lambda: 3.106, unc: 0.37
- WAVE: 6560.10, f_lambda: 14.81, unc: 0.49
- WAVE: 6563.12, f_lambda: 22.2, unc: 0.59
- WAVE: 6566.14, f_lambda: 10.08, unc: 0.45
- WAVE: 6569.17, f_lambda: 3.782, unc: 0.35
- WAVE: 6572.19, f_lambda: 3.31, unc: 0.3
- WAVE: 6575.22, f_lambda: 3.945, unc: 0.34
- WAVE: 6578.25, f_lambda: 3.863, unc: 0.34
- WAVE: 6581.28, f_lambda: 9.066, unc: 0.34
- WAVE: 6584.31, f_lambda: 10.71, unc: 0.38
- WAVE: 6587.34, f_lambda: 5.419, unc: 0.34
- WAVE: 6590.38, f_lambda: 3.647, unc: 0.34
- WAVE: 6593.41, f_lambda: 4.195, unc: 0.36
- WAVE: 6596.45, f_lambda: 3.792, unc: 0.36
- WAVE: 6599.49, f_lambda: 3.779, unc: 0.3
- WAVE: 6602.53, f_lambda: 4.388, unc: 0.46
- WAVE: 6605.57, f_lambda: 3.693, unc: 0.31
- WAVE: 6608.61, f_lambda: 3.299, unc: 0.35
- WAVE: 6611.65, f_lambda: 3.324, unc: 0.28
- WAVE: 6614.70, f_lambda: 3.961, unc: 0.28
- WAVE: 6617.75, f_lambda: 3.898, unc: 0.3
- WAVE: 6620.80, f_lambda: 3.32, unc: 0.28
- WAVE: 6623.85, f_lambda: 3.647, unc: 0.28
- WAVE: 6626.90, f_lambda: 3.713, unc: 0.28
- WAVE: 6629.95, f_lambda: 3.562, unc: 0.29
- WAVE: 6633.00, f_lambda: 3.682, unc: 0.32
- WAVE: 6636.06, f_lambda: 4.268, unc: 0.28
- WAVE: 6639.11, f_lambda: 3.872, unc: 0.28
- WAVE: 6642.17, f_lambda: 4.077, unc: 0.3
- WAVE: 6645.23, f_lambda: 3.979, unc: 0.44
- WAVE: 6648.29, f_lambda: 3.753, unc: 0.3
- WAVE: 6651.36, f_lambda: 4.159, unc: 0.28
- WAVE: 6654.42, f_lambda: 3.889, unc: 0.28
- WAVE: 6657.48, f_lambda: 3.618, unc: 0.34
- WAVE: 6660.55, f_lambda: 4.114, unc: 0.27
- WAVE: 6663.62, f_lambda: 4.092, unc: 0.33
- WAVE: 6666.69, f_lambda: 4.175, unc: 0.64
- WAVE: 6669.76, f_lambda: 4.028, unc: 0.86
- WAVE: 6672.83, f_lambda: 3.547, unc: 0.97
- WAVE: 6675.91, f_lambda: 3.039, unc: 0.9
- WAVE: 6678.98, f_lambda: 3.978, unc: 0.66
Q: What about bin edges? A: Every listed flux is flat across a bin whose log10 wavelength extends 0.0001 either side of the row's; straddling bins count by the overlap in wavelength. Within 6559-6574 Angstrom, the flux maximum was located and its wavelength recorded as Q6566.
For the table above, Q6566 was 6563.12 Angstrom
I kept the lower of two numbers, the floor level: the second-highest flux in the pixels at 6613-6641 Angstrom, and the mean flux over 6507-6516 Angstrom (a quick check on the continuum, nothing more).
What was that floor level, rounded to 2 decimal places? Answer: 3.64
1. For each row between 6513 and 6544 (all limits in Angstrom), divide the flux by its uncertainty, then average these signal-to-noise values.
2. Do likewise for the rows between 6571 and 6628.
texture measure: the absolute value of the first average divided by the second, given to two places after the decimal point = 0.91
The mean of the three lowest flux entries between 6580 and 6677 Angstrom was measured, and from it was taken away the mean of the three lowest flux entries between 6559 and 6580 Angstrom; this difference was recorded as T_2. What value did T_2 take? -0.43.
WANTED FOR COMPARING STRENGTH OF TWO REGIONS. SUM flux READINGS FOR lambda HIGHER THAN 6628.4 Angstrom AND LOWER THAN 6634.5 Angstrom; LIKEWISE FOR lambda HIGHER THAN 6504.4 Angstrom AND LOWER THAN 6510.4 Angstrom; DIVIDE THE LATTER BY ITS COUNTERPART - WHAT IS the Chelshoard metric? 1.0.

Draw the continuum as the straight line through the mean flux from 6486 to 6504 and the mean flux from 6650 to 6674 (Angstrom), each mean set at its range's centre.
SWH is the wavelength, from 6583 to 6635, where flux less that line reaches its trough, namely 6608.61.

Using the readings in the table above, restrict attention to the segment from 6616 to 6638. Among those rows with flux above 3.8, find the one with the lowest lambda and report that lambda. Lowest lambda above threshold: 6617.75 Angstrom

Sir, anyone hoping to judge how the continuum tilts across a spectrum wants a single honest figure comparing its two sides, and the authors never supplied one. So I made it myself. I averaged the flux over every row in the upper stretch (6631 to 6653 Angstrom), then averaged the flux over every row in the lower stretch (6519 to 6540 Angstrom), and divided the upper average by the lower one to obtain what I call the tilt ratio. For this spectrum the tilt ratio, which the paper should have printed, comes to 1.03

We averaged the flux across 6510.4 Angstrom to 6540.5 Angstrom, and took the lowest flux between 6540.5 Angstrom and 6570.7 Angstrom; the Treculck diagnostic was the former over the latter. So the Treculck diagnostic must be 1.22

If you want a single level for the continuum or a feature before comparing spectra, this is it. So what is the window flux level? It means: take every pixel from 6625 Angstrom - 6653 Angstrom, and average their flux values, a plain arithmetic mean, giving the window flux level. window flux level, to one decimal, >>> 3.9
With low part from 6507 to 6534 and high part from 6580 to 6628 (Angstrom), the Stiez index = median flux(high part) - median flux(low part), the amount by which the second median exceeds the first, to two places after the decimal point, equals 0.02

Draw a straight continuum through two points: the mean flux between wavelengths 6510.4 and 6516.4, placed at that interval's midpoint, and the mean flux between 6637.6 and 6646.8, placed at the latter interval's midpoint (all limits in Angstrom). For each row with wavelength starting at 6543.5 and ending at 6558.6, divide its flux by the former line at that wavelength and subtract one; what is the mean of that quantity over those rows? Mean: 0.18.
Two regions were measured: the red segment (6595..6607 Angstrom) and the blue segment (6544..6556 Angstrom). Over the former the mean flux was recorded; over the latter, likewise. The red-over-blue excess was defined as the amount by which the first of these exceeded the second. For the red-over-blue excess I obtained -0.9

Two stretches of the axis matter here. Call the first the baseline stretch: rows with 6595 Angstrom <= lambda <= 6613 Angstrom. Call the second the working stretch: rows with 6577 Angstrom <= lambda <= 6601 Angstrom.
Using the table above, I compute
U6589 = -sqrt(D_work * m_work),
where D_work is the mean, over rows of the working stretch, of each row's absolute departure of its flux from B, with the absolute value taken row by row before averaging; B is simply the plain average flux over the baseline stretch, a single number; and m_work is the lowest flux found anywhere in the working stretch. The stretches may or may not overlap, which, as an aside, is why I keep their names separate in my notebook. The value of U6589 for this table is -2.6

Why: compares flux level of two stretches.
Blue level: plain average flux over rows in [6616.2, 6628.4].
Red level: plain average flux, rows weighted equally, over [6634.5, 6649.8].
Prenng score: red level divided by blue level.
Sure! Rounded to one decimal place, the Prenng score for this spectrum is 1.1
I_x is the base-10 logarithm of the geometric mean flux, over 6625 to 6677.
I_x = 0.58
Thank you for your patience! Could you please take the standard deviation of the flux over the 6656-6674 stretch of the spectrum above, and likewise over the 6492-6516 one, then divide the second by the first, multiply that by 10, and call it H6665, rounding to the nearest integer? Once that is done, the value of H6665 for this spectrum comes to 5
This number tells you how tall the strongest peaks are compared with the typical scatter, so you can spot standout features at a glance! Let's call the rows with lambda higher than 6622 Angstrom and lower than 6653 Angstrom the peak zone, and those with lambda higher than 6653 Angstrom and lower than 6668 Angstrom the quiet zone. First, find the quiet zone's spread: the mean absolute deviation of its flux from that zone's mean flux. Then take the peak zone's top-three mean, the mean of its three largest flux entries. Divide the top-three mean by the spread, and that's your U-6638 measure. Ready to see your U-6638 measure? 23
